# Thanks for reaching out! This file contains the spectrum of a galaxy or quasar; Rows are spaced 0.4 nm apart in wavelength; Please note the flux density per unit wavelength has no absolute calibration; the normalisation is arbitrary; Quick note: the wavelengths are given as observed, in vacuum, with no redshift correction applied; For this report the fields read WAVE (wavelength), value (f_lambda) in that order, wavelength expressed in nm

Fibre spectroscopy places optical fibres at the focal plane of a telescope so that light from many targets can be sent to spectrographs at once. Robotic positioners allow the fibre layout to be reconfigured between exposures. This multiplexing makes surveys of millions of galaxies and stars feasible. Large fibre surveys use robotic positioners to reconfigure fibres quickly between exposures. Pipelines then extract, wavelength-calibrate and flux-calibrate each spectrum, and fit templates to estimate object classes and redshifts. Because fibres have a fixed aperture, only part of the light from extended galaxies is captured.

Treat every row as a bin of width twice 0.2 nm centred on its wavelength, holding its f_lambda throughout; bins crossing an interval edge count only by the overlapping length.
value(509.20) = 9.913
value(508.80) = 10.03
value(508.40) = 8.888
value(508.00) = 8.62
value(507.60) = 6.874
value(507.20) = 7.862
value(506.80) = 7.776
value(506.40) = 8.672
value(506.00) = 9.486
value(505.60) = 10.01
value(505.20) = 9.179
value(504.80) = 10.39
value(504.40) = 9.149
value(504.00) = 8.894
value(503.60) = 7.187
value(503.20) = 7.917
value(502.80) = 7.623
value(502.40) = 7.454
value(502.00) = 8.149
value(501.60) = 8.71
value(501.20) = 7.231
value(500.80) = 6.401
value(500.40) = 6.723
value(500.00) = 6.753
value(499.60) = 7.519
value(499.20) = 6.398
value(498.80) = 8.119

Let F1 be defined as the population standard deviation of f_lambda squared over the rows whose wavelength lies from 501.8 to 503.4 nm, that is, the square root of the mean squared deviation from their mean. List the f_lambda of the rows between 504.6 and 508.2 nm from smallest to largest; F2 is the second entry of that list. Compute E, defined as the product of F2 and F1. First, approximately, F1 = 4.2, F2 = 7.776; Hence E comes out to 32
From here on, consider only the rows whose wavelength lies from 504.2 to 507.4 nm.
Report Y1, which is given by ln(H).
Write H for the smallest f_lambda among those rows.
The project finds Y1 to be 2.05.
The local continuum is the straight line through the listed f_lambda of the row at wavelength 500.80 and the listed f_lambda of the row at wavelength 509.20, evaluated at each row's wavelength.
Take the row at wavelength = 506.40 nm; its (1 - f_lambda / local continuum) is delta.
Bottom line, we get 0.01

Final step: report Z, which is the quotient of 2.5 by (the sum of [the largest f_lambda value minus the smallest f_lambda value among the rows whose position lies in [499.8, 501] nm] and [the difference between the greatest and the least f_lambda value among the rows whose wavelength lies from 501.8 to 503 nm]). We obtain 2.4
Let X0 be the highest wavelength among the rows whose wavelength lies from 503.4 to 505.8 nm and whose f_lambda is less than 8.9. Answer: 504.00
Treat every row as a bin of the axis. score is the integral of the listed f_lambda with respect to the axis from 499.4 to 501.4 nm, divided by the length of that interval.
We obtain 6.9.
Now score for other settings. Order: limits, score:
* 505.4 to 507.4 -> 8.8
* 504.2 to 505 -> 9.8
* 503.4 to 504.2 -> 8.0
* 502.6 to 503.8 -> 7.6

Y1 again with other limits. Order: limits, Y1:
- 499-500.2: 1.86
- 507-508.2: 1.93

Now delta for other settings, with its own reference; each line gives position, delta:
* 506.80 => 0.13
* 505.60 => -0.19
